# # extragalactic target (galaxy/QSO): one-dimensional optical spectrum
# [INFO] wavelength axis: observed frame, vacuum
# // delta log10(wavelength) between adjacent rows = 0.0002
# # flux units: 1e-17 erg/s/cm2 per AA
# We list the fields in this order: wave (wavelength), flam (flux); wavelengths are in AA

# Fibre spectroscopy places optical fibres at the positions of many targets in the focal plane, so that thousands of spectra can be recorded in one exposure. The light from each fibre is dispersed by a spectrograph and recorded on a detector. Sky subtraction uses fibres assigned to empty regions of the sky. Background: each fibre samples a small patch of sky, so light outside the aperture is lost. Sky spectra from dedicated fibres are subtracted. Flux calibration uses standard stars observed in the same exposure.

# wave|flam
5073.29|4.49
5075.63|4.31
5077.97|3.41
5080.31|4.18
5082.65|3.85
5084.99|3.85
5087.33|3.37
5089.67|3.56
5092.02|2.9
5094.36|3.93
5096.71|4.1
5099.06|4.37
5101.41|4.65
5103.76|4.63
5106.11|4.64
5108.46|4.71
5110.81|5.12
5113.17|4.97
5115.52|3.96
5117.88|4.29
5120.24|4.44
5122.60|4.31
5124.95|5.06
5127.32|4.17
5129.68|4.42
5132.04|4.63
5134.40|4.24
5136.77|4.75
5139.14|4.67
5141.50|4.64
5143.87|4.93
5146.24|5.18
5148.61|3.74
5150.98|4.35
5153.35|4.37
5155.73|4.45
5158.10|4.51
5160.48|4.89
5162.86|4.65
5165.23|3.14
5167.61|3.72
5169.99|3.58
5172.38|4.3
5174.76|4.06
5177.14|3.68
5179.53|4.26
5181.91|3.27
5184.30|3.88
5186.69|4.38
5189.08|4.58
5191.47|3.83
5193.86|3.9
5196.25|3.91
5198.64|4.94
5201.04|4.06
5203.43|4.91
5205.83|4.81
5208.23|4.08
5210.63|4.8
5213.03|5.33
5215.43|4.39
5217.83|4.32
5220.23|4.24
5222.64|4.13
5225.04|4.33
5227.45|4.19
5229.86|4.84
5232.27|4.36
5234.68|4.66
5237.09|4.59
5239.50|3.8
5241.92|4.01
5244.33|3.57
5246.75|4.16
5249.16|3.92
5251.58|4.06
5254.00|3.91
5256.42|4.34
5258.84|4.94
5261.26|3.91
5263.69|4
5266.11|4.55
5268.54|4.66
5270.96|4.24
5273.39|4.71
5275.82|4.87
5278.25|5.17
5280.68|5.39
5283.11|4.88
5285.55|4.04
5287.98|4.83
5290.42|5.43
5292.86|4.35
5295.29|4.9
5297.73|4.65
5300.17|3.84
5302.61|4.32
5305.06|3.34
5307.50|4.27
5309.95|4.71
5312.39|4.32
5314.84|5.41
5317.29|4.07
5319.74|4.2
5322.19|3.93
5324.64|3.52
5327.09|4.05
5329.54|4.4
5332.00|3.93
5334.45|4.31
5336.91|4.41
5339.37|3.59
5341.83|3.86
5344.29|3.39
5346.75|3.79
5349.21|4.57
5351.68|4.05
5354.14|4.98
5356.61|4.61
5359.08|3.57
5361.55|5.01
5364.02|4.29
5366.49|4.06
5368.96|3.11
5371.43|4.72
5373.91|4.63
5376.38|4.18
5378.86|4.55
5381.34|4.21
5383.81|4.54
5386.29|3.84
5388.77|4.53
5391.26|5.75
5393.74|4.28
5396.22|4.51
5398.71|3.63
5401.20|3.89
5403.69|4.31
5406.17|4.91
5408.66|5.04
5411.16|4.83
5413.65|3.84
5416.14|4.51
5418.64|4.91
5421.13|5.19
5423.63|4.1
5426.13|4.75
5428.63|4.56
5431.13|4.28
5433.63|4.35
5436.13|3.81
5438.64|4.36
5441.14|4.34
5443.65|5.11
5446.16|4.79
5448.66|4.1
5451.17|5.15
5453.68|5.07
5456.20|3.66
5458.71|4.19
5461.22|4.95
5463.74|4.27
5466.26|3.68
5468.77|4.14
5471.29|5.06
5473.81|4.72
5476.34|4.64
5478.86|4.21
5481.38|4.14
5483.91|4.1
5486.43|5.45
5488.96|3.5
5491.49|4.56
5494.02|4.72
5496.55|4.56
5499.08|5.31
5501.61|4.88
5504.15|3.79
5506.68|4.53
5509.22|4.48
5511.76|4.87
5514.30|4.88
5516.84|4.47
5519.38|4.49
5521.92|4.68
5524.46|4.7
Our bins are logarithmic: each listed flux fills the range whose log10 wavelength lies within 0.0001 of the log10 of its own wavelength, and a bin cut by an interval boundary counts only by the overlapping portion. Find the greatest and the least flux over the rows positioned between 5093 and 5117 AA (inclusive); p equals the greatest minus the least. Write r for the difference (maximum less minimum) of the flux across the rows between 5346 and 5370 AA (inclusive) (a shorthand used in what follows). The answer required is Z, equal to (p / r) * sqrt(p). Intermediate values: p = 1.19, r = 1.90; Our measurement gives 0.68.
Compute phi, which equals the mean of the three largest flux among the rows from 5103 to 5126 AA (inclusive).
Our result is 5.05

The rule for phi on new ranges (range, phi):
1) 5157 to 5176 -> 4.68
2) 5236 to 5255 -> 4.27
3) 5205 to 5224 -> 4.98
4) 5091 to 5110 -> 4.67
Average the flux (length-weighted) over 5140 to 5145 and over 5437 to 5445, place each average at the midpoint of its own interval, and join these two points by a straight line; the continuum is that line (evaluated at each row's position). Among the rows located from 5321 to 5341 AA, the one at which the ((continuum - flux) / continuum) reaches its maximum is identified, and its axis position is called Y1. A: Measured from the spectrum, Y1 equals 5324.64 AA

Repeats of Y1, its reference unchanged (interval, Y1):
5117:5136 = 5127.32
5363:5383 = 5368.96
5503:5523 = 5504.15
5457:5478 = 5466.26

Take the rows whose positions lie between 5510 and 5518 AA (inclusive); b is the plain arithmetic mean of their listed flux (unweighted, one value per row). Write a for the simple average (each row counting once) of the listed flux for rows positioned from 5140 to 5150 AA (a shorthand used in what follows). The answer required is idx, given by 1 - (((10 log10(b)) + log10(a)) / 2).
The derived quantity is -2.71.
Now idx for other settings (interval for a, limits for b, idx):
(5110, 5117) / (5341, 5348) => -2.16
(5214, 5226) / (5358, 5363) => -2.48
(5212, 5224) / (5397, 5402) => -2.20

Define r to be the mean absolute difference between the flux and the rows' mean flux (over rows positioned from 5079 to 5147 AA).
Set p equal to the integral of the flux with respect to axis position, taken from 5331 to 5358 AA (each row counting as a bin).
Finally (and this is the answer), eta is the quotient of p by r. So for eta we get 269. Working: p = 112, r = 0.41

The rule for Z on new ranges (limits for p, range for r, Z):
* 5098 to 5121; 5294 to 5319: 0.60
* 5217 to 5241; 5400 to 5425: 0.79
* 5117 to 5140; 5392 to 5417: 0.60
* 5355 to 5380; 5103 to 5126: 2.26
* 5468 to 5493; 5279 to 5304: 1.71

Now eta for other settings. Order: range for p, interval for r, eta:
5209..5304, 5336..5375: 867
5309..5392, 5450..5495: 755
